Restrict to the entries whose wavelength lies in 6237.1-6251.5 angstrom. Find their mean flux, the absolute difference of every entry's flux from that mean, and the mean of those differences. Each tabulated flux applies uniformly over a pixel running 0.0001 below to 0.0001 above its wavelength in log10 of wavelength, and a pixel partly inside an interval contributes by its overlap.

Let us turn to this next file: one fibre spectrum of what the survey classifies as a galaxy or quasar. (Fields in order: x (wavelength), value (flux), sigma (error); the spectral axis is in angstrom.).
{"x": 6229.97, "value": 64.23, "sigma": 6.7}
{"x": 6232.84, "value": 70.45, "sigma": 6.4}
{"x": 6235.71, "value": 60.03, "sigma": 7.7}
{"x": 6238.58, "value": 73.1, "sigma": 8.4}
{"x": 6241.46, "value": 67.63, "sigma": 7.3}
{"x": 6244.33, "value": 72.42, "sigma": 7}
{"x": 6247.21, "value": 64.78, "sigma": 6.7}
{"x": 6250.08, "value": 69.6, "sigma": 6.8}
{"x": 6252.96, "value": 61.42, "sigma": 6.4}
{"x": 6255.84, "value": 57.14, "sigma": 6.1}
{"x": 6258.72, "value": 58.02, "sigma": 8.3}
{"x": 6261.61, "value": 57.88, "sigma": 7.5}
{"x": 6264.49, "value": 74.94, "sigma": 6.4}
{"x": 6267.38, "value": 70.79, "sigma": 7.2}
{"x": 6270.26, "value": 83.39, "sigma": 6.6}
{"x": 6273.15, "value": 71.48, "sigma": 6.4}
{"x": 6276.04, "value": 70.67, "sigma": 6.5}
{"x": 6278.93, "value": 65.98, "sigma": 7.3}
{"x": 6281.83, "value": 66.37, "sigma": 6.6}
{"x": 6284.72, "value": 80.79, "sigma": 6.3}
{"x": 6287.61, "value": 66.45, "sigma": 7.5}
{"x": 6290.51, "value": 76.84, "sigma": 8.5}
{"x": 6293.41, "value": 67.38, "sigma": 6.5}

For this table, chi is 2.6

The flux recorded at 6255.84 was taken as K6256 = 57.14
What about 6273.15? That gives 71.48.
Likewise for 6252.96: 61.42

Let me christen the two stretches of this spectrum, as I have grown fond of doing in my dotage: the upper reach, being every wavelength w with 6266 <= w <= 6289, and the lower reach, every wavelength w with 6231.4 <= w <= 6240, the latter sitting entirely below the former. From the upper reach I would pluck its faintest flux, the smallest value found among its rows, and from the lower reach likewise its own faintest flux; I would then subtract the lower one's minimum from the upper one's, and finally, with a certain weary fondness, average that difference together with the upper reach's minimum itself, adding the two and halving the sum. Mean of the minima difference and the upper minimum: 36.0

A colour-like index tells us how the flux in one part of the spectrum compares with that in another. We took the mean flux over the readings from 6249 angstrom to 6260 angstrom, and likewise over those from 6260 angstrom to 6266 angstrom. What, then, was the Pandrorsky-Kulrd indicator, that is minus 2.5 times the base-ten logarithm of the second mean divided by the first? -0.08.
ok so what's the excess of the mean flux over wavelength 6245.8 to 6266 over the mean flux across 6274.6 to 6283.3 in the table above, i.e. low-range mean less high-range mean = -4.3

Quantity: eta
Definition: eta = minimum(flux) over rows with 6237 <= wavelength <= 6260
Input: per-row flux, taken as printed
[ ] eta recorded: 57.14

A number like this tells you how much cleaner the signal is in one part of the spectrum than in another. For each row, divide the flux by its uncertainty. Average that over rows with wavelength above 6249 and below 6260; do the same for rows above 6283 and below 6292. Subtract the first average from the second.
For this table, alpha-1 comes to 1.2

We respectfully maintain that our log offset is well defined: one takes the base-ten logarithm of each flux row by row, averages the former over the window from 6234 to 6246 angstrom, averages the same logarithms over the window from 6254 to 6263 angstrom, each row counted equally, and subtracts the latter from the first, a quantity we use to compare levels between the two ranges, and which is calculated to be 0.072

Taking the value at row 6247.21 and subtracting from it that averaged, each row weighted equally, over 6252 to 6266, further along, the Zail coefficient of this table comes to 2.9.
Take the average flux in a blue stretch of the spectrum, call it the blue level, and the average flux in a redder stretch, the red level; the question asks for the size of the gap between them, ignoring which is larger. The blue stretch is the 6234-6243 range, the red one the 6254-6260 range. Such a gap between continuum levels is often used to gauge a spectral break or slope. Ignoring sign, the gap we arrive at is 9.3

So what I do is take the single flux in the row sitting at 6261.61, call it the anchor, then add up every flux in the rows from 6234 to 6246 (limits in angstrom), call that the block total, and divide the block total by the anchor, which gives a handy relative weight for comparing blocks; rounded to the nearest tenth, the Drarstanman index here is 4.7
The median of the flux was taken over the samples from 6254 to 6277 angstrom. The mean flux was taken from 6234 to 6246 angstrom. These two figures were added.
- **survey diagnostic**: 139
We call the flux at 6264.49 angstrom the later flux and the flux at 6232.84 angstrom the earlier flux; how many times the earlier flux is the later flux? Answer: 1.06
